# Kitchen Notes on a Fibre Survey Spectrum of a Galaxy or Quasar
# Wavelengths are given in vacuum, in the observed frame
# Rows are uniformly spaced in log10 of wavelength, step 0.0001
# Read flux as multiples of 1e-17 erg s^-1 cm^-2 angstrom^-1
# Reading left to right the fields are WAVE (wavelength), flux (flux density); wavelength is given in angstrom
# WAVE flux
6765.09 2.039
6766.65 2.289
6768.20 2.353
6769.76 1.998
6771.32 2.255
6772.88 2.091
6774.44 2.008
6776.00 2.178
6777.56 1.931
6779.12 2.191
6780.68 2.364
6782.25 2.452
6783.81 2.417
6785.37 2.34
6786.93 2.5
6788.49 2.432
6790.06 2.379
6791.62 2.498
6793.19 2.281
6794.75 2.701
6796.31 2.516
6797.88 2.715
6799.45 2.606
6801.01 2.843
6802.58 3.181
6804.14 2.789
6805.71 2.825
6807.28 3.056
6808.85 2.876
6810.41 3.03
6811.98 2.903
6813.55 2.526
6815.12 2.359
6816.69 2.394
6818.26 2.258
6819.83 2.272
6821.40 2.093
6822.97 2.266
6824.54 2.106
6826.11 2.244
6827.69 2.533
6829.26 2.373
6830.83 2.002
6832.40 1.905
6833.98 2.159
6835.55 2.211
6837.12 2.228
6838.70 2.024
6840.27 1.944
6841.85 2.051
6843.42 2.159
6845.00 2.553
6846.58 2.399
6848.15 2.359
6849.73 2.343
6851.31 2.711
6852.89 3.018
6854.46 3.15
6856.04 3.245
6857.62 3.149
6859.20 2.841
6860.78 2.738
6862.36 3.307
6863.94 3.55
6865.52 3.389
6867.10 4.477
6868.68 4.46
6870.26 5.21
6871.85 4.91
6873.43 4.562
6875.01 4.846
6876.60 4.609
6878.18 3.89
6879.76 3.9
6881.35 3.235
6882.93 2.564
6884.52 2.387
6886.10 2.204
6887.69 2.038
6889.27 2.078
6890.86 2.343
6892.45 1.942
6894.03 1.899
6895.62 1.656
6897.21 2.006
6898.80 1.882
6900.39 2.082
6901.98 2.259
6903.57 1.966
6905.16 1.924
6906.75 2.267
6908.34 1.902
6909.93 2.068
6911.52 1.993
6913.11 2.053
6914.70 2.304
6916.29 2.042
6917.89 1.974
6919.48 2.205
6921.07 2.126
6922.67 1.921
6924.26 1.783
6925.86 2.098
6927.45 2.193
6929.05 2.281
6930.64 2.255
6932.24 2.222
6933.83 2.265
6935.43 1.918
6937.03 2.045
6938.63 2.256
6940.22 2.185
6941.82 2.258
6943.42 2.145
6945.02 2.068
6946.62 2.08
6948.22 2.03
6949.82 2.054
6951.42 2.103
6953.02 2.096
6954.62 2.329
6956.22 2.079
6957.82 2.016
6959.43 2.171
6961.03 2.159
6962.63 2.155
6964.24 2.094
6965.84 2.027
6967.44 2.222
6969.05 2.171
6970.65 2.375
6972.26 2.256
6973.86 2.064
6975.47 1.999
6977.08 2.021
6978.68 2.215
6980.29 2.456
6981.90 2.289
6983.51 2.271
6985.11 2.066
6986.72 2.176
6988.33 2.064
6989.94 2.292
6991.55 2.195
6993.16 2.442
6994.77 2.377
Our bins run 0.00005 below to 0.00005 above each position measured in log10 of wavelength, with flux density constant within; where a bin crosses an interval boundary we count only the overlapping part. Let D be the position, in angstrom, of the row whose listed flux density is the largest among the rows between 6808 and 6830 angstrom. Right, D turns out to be 6810.41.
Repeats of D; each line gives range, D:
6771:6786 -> 6782.25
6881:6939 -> 6881.35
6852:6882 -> 6870.26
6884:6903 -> 6884.52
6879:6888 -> 6879.76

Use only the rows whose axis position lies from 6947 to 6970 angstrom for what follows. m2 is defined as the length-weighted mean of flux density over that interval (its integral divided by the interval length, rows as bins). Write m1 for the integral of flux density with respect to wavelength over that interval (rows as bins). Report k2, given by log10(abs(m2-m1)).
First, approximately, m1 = 49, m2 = 2.12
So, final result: 1.67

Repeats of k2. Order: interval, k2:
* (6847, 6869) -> 1.82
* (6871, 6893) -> 1.84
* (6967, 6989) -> 1.66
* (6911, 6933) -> 1.65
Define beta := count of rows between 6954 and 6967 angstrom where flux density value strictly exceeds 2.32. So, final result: 1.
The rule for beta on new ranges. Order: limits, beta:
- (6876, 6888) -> 6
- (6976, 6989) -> 1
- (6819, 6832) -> 2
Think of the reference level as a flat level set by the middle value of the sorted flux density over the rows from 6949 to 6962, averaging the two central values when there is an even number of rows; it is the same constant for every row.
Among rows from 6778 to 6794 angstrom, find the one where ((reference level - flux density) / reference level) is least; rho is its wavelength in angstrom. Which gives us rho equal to 6786.93 angstrom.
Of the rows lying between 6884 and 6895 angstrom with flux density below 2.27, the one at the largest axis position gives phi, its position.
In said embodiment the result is 6894.03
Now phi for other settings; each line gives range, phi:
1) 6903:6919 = 6917.89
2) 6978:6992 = 6991.55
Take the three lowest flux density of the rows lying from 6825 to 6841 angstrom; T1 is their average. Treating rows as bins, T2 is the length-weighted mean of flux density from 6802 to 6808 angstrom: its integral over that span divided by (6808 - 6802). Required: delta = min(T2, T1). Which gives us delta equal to 1.95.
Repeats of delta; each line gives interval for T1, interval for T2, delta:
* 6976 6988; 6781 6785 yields 2.09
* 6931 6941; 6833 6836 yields 2.05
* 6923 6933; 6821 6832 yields 2.02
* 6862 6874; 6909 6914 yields 2.04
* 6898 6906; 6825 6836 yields 1.92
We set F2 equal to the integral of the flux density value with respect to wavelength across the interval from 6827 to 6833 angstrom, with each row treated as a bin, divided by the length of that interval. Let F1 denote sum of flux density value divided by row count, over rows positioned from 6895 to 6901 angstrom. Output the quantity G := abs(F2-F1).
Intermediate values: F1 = 1.91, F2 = 2.21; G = 0.3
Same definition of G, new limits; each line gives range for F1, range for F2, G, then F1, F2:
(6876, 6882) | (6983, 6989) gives 1.8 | 3.91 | 2.14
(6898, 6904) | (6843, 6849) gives 0.3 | 2.05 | 2.38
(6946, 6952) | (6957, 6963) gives 0.1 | 2.07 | 2.12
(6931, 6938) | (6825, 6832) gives 0.1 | 2.11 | 2.26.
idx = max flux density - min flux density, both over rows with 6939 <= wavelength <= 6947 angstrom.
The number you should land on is 0.19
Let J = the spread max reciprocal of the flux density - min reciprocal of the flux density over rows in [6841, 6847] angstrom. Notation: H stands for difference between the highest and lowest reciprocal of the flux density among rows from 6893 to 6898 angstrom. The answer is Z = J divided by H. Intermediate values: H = 0.105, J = 0.10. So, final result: 0.9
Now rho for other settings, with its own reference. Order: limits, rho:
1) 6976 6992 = 6980.29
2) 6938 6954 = 6941.82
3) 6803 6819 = 6807.28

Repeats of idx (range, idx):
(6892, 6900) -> 0.35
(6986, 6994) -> 0.38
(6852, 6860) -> 0.40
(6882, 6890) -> 0.53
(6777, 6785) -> 0.52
